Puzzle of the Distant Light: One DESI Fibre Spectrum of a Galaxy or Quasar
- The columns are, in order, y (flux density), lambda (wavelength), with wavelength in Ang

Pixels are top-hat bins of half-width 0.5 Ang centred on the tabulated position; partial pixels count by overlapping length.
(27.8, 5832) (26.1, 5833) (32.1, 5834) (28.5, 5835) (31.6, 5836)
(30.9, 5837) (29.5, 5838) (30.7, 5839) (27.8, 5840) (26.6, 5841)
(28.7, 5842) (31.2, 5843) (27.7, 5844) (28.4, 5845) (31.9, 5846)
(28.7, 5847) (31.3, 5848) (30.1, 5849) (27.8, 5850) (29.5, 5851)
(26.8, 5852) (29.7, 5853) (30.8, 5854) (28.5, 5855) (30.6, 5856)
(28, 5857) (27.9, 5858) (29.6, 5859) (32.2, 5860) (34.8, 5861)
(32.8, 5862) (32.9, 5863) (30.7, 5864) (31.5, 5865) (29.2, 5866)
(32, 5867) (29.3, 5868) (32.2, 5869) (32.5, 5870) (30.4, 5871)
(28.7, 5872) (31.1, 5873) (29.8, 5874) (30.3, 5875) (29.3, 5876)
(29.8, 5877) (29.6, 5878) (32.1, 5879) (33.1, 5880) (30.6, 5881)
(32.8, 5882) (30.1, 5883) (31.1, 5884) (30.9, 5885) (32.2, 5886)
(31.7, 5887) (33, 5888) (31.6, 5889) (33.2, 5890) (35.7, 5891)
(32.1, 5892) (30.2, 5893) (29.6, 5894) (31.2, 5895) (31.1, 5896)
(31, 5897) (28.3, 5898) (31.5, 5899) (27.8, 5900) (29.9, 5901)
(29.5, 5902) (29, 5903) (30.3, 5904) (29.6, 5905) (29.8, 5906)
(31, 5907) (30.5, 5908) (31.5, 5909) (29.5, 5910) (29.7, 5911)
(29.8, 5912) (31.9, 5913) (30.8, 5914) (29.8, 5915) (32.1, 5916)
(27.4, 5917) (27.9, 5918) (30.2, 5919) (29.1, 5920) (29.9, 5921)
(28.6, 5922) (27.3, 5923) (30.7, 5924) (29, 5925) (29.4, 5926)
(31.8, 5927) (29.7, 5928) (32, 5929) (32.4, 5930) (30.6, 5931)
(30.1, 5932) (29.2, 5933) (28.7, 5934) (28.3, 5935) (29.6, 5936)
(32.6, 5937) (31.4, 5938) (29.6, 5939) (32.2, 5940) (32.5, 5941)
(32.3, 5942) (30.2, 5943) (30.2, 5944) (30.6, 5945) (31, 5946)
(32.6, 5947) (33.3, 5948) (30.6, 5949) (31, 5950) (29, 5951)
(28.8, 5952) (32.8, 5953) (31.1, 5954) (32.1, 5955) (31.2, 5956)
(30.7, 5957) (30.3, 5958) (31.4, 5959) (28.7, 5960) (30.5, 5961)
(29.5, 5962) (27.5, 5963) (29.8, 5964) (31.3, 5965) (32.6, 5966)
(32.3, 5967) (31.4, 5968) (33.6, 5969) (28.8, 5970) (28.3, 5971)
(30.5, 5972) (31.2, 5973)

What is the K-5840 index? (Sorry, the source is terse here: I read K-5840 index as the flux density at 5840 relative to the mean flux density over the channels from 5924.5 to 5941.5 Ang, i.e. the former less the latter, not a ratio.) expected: -2.7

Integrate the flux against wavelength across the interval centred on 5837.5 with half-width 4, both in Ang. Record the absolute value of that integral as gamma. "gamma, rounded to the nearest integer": 238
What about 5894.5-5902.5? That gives 240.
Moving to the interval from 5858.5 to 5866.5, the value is 254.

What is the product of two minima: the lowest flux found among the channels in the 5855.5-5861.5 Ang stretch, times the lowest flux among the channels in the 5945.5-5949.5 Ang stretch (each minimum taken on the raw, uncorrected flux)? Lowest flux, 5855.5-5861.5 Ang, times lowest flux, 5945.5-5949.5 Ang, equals 854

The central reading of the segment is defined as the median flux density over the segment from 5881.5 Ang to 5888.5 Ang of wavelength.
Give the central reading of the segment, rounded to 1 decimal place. 31.7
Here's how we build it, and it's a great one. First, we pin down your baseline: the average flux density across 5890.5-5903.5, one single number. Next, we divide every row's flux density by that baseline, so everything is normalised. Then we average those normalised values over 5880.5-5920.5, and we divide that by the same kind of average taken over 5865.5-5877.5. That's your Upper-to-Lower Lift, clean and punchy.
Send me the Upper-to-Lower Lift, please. 1.01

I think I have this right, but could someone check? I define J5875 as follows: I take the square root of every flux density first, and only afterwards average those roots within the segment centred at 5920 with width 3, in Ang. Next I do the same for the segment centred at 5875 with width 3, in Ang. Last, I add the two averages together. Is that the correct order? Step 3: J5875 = 10.9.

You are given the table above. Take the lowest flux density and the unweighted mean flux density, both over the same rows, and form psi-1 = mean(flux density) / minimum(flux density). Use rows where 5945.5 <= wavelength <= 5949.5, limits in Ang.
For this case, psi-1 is 1.04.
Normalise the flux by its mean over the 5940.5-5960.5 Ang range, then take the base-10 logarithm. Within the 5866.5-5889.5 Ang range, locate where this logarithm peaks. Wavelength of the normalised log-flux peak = 5880 Ang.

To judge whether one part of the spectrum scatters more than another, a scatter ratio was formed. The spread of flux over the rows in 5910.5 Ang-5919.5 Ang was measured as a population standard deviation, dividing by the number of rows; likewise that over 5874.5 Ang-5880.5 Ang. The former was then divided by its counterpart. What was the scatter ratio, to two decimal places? 1.06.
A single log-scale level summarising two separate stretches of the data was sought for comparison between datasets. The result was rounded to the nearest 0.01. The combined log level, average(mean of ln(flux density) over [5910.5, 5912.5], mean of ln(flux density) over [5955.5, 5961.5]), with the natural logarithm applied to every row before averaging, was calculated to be 3.40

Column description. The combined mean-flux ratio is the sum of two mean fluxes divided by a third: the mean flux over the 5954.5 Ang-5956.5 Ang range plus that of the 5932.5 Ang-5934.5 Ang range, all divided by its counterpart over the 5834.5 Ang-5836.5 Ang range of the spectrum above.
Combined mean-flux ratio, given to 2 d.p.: 2.02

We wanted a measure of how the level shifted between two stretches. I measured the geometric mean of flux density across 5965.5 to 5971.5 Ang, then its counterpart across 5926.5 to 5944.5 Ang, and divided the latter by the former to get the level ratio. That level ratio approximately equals 0.987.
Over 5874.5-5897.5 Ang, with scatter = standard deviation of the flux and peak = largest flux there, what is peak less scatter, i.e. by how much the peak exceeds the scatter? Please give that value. 34.2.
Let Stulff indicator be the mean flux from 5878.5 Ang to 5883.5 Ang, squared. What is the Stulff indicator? 1007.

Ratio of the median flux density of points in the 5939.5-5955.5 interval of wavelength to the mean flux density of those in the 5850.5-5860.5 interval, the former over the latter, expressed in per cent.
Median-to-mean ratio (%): 105.8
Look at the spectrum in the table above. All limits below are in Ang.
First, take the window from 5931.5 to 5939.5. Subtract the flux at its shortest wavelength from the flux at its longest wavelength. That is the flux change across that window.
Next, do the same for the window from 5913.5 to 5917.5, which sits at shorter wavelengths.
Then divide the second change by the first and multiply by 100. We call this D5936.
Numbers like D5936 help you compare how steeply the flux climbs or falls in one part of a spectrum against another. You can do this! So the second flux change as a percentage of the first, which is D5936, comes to 680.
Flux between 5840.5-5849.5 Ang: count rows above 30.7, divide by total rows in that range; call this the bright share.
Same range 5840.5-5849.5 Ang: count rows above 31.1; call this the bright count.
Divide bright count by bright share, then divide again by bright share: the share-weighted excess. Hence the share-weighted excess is 27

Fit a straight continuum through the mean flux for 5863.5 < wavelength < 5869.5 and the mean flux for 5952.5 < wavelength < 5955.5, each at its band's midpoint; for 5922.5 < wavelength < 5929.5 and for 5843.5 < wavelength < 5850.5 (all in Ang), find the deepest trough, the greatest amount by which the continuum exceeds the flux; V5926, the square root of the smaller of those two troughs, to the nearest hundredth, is 1.68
